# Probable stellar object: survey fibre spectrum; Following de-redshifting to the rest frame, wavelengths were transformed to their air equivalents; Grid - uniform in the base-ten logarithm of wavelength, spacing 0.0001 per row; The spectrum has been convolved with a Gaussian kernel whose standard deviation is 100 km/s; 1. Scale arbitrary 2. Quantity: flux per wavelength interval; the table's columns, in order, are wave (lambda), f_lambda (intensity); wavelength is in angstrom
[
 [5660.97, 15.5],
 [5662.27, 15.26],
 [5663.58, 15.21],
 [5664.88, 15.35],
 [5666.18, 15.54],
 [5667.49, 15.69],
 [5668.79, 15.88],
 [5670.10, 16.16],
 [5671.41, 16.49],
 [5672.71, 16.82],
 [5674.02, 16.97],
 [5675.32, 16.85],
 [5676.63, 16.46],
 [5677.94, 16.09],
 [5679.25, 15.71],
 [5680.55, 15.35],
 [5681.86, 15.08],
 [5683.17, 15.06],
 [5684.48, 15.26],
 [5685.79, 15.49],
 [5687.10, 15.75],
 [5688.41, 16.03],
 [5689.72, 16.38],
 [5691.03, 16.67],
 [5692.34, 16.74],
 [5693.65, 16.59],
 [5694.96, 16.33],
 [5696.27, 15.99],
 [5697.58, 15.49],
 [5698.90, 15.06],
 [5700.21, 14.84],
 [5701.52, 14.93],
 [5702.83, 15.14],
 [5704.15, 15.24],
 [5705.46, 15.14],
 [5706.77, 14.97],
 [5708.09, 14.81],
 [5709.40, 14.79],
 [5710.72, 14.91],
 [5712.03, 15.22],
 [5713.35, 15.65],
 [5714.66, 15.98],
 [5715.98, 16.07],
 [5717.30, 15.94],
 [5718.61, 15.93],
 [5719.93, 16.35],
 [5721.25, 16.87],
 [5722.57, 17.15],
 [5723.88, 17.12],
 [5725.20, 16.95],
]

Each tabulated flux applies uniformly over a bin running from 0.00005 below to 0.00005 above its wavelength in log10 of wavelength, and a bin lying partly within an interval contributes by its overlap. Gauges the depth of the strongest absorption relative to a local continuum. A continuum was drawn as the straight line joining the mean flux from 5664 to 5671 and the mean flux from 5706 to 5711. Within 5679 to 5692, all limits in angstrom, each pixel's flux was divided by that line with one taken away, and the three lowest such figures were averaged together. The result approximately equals -0.017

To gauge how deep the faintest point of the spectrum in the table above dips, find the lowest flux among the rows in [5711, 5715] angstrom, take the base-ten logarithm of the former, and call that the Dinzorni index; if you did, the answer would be 1.18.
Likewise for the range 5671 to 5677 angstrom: 1.22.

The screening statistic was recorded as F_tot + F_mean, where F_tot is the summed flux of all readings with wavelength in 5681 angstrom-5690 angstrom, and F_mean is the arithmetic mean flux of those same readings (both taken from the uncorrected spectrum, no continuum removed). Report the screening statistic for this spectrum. 125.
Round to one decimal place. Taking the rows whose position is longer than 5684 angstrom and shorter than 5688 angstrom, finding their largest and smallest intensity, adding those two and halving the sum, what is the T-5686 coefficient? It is 15.5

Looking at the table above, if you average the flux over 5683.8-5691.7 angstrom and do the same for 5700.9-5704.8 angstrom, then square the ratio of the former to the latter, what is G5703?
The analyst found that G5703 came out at 1.11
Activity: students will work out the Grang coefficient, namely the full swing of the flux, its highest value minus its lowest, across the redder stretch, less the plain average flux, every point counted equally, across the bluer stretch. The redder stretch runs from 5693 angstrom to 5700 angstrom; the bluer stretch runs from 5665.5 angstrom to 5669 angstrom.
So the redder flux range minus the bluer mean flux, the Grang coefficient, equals -14.17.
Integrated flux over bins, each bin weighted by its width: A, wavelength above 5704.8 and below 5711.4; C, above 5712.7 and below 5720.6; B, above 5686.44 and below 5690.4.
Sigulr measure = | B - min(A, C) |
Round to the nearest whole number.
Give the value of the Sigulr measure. 35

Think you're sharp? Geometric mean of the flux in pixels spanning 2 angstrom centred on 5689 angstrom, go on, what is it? 16.2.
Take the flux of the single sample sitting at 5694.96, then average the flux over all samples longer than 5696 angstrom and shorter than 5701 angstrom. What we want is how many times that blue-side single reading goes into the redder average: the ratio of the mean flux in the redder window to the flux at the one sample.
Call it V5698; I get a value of 0.94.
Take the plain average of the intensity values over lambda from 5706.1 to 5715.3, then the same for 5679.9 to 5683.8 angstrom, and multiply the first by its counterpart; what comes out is 230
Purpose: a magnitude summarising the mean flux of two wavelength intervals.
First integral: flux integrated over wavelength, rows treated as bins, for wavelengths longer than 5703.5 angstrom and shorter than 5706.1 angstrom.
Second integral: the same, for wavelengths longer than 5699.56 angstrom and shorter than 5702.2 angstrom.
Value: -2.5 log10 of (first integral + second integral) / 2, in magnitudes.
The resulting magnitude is -3.99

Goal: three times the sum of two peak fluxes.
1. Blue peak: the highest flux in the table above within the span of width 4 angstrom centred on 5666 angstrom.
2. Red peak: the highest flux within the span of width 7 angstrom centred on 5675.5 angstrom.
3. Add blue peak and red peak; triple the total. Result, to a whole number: 98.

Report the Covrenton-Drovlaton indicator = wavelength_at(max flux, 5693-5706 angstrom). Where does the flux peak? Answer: 5693.65 angstrom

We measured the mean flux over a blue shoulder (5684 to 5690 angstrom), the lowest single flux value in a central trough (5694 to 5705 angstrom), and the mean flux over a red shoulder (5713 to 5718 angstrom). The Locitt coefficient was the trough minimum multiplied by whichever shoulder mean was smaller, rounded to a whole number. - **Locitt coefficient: 234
